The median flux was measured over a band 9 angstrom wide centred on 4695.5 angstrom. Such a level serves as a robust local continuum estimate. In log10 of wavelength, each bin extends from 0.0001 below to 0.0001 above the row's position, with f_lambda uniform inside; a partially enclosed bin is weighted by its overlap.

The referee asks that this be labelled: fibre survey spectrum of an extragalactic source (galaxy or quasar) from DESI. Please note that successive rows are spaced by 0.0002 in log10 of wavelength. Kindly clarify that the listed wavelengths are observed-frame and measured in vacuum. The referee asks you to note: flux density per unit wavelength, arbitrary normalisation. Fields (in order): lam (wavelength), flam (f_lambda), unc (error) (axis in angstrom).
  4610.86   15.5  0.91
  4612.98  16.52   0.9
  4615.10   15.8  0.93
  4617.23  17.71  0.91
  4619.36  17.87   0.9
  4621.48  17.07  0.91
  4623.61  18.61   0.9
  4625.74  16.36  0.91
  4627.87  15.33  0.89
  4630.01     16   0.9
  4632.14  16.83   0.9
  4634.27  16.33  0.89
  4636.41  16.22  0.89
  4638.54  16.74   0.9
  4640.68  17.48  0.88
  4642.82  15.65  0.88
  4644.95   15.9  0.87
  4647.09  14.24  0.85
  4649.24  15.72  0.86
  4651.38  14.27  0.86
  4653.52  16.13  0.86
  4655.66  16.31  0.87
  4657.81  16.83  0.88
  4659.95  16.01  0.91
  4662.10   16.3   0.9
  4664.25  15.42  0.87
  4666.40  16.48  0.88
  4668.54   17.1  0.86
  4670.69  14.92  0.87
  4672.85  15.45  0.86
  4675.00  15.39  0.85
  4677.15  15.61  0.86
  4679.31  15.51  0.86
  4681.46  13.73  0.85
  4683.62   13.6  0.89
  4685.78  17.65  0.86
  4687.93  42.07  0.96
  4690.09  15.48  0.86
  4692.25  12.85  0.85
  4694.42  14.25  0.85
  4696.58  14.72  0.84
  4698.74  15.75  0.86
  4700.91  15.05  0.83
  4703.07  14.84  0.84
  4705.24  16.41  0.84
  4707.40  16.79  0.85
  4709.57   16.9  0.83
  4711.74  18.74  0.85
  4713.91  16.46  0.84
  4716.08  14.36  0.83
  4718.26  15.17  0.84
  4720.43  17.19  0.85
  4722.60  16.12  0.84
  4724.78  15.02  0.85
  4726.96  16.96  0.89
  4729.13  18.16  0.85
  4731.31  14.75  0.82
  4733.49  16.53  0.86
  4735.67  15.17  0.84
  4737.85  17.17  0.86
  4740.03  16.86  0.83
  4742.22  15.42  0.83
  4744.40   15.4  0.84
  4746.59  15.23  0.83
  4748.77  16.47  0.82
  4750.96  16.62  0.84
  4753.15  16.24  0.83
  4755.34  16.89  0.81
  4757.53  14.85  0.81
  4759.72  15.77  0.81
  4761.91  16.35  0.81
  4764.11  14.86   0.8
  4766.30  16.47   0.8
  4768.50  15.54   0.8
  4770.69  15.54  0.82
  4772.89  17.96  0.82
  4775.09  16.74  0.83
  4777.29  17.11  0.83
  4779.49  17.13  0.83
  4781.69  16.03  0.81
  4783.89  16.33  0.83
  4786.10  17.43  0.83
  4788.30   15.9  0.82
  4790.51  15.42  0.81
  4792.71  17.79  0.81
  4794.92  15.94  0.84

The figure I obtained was 14.5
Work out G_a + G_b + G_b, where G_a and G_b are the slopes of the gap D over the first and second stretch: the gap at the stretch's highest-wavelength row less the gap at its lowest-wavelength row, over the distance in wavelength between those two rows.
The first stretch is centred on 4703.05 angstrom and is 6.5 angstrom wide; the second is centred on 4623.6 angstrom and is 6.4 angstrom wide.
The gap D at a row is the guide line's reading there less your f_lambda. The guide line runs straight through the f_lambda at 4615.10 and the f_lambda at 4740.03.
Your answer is 0.04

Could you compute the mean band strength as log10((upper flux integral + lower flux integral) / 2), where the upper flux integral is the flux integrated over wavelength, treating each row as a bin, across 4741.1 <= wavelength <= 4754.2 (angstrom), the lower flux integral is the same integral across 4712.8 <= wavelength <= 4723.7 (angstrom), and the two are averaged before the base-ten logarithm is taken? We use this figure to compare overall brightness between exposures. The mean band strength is 2.28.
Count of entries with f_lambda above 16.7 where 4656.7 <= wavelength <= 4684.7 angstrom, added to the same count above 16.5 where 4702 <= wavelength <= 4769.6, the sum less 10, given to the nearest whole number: 3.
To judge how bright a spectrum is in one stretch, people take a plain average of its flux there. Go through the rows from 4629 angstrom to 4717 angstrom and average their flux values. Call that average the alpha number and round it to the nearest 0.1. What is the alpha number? 16.4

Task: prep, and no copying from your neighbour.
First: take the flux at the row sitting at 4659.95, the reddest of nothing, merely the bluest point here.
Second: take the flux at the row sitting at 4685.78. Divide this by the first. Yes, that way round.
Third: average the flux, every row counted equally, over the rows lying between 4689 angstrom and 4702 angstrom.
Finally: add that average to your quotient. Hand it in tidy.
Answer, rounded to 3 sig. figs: 15.8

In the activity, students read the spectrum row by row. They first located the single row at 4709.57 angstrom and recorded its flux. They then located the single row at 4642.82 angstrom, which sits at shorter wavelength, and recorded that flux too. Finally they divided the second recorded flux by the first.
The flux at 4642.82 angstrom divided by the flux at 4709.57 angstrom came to 0.93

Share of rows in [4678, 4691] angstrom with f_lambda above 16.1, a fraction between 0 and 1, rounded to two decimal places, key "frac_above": 0.33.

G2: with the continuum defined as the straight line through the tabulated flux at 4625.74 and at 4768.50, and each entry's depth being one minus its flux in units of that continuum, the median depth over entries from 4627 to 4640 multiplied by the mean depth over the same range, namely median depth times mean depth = 0.0000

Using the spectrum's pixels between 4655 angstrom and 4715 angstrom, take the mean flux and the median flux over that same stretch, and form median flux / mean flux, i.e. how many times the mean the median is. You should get 0.94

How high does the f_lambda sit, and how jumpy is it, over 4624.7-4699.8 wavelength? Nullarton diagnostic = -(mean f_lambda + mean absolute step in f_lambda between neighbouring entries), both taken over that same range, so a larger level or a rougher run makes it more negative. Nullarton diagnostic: -18.9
